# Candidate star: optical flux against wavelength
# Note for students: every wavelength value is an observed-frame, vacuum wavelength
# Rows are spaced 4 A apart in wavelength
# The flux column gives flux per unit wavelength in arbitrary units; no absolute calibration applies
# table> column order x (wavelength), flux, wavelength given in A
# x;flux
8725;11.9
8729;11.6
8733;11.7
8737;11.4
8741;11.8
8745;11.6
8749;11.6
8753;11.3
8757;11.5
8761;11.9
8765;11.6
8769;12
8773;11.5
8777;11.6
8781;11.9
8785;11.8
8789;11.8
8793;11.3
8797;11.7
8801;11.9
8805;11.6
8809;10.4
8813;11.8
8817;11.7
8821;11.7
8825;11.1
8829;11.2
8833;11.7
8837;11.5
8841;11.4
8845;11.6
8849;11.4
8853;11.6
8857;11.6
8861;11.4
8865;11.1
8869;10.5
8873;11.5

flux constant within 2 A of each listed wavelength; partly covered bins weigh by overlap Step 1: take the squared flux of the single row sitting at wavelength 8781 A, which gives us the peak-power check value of 142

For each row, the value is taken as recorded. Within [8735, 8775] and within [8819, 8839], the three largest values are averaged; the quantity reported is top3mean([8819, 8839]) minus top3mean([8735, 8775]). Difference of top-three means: -0.27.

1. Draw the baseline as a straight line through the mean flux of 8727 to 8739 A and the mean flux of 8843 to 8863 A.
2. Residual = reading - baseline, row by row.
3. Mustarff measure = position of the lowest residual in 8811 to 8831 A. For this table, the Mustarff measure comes 8825 A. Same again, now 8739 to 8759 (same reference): 8753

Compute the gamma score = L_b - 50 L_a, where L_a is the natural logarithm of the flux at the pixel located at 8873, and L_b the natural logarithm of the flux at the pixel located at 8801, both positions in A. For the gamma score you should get -120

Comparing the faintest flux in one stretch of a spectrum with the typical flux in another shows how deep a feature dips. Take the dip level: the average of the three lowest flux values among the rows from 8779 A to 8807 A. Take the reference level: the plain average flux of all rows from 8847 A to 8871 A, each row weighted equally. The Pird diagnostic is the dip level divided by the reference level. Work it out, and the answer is 1.02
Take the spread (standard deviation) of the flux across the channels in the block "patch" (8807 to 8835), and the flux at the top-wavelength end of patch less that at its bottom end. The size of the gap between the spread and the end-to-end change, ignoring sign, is 0.8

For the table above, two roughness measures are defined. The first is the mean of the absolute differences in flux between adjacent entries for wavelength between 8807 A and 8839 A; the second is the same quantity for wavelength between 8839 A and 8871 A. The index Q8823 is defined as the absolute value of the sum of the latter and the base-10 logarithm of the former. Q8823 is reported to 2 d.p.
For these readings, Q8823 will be 0.14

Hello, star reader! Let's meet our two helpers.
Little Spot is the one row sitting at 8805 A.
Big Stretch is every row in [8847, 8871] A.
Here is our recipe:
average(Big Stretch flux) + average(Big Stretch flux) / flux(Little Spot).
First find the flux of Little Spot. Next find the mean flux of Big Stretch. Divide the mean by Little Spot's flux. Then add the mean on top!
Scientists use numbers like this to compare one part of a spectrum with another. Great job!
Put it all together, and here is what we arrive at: 12.2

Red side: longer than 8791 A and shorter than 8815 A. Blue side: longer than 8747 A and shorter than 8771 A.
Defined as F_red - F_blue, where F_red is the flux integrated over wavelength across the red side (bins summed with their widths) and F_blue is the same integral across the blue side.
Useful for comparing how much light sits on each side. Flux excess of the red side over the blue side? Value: -4.8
